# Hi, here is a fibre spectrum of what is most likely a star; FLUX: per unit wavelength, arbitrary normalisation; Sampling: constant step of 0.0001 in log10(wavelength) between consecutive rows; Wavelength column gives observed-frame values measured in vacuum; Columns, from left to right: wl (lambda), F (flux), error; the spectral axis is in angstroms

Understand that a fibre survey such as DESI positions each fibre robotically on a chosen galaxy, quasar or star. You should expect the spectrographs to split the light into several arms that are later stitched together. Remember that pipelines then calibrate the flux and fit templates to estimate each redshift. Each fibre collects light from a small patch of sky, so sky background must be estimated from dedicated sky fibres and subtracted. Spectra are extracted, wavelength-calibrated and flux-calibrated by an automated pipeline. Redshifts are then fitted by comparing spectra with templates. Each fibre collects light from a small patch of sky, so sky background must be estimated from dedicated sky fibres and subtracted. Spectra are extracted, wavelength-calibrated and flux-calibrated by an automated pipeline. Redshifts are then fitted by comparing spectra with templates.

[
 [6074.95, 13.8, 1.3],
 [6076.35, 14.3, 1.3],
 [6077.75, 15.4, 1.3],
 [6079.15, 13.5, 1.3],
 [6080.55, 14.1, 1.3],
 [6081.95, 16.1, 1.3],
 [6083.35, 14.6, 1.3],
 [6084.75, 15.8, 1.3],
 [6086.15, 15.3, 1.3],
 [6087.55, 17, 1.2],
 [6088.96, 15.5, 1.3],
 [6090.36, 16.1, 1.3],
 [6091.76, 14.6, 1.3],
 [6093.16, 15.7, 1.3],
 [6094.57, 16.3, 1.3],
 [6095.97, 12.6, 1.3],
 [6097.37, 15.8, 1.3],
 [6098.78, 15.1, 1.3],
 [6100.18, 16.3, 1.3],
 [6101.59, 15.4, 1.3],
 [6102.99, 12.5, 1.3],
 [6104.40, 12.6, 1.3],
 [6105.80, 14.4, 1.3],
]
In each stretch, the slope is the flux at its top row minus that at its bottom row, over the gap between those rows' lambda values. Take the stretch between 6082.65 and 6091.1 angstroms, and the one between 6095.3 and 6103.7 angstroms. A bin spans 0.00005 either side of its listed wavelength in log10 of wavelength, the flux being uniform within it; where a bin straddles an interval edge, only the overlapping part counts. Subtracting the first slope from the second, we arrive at -0.2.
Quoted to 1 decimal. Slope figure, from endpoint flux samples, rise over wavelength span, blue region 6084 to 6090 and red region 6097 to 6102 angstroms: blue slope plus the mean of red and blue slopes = -0.2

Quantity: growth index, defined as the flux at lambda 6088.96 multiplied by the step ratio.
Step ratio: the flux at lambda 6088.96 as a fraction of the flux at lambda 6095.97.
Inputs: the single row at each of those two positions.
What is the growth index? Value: 19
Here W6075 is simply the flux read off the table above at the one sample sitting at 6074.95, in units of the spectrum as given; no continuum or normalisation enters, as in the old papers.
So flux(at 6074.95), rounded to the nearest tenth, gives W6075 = 13.8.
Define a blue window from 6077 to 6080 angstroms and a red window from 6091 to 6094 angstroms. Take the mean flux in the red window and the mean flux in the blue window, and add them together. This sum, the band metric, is 29.6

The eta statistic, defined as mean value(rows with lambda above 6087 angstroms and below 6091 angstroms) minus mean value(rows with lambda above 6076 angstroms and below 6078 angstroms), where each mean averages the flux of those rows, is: 1.3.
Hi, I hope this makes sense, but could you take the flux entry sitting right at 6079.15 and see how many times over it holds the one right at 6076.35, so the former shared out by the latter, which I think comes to 0.94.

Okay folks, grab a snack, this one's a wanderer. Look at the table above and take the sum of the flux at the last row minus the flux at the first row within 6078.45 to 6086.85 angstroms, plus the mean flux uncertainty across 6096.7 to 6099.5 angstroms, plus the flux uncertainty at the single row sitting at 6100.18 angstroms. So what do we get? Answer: 4.4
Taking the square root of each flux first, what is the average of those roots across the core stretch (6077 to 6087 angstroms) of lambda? 3.87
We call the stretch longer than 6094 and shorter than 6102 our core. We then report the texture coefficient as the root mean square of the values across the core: 15.3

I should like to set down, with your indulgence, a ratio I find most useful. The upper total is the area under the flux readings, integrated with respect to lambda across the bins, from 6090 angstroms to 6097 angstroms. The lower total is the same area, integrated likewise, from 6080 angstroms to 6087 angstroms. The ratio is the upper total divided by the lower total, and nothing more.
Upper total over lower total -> 1.0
